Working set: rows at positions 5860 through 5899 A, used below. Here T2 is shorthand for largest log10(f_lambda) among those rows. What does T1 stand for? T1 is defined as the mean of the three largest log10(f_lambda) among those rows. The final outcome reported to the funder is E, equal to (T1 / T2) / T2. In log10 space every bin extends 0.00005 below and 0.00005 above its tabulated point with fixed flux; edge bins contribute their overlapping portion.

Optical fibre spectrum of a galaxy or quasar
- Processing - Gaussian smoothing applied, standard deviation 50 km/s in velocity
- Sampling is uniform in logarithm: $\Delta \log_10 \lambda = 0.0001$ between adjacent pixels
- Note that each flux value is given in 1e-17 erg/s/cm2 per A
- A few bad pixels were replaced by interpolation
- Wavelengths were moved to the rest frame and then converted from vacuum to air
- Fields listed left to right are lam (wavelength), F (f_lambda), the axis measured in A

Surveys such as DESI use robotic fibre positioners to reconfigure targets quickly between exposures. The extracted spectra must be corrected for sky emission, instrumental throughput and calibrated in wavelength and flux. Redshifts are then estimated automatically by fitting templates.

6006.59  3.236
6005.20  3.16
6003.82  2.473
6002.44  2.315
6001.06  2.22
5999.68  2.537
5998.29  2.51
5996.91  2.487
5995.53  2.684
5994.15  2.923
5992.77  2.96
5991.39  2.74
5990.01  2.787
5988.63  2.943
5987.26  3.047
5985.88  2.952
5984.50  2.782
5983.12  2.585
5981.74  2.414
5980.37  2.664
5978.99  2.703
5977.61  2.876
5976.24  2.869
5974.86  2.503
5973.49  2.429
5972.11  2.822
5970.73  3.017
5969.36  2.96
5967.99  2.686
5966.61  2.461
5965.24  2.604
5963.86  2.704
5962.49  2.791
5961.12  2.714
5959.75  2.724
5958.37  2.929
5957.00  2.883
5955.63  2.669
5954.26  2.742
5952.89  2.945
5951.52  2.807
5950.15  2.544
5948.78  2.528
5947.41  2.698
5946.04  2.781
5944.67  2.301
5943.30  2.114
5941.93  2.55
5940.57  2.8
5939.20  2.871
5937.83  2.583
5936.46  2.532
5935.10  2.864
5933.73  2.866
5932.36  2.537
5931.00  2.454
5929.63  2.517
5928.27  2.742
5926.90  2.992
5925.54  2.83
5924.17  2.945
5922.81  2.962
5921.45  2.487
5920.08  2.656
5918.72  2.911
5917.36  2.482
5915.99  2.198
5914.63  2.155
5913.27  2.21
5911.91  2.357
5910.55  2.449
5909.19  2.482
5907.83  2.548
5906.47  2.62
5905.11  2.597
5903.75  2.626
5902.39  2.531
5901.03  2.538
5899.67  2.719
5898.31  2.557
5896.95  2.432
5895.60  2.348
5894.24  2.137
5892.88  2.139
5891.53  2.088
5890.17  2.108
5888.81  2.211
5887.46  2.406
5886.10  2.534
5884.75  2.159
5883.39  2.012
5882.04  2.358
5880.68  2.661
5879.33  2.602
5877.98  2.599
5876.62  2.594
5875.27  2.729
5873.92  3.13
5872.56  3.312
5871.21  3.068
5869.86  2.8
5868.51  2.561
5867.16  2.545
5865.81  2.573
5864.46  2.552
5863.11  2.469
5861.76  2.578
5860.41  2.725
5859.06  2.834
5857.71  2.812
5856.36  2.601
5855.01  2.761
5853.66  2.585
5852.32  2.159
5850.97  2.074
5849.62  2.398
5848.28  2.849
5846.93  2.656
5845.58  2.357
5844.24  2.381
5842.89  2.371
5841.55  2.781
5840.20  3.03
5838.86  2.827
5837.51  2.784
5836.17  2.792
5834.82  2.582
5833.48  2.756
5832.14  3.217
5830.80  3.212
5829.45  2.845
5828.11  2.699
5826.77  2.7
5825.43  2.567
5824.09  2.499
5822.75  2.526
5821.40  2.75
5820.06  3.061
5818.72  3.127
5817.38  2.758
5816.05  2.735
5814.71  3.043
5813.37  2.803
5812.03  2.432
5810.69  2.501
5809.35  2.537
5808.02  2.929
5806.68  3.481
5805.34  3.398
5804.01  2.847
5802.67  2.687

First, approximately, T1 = 0.501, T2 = 0.520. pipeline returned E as 1.85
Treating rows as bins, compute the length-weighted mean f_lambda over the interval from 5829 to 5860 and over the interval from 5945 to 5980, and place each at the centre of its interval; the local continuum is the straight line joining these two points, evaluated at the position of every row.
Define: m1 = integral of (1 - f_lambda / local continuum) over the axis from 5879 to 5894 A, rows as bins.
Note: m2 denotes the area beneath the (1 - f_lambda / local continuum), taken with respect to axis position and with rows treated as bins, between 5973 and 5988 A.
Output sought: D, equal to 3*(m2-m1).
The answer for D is -6.5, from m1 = 2.3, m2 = 0.1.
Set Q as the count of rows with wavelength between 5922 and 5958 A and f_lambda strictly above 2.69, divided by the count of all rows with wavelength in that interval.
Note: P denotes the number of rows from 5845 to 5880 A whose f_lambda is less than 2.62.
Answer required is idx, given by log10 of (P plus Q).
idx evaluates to 1.19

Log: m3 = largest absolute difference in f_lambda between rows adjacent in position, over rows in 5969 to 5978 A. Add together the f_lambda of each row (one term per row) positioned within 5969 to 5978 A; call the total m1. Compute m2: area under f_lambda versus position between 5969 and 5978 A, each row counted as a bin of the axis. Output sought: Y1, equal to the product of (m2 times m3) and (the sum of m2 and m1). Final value 436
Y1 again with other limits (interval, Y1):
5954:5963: 238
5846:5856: 478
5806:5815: 627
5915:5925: 568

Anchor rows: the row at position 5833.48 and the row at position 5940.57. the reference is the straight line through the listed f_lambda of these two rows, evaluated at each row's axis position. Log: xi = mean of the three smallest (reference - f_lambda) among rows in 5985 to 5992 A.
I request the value -0.2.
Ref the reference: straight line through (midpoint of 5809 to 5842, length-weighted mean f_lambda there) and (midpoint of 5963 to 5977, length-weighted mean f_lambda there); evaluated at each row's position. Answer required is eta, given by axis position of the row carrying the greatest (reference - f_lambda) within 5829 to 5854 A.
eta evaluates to 5850.97 A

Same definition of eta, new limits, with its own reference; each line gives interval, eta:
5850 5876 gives 5850.97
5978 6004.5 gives 6001.06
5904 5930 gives 5914.63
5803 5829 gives 5812.03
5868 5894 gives 5883.39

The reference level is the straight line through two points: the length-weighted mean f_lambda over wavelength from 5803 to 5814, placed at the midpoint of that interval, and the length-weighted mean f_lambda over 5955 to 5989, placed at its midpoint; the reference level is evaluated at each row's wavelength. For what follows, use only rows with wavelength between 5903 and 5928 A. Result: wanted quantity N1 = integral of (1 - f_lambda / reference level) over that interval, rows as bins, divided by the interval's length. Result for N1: 0.072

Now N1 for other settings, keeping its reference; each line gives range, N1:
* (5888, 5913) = 0.137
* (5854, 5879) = 0.031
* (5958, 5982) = 0.012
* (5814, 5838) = 0.012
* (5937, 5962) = 0.031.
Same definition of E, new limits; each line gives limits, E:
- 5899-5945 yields 2.08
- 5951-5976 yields 2.06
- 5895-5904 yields 2.23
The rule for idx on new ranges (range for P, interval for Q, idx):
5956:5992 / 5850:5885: 0.80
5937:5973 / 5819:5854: 0.93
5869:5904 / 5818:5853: 1.27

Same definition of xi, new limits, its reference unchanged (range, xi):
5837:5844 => -0.1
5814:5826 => -0.3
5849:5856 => 0.2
